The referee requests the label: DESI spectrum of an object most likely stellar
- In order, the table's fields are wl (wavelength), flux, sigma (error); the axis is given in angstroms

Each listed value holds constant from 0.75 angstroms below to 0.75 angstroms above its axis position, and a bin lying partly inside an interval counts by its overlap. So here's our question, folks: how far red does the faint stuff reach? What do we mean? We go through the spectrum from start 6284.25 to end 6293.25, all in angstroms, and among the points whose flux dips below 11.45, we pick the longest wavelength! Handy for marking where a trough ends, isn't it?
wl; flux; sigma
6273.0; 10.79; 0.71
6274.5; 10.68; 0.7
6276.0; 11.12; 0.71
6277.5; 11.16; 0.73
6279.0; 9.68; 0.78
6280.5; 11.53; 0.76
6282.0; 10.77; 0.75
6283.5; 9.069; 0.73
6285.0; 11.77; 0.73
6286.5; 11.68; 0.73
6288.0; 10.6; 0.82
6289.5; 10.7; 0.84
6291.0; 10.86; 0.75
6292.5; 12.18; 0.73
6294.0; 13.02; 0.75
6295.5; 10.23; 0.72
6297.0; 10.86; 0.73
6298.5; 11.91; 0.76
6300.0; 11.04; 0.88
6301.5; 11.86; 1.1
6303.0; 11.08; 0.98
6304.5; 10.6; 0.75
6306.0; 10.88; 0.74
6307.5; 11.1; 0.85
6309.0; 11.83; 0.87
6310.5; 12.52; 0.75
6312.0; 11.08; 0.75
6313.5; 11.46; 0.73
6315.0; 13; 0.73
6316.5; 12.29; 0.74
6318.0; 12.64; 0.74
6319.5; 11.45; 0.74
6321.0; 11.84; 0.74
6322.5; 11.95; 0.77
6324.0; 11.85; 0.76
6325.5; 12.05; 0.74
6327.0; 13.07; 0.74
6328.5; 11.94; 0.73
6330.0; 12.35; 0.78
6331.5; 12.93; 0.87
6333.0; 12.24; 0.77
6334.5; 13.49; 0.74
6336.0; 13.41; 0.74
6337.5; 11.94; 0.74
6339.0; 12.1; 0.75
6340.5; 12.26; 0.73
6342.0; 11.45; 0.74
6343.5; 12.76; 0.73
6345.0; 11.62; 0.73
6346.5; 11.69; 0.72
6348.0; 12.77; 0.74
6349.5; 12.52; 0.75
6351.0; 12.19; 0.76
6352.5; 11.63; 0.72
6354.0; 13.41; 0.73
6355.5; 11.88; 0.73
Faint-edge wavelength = 6291.0 angstroms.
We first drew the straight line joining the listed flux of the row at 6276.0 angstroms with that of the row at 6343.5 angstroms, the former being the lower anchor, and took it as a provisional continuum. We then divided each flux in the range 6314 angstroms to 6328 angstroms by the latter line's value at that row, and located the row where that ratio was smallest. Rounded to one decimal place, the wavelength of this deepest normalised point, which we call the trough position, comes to 6319.5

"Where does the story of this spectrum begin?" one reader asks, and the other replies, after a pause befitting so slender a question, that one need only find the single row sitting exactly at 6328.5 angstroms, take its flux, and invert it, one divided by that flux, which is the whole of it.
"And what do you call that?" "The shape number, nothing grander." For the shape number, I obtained 0.084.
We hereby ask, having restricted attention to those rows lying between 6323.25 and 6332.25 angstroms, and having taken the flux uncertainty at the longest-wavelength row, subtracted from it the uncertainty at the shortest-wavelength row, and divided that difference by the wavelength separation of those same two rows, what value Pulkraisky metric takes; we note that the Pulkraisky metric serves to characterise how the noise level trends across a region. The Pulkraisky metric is 0.015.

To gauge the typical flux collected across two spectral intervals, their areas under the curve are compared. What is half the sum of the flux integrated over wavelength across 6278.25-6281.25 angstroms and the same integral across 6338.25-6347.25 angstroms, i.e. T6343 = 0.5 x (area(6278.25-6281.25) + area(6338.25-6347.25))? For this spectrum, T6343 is 70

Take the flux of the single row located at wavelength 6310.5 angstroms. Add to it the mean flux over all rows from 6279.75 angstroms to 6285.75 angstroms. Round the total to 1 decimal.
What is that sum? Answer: 23.3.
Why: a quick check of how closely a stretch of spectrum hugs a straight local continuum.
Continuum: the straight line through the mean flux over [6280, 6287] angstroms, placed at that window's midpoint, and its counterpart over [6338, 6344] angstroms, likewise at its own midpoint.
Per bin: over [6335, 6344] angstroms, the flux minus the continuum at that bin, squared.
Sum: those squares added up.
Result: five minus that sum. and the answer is 2.2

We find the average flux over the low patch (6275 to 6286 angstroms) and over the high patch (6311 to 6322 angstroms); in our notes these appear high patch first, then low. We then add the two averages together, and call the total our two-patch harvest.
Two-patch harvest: 22.7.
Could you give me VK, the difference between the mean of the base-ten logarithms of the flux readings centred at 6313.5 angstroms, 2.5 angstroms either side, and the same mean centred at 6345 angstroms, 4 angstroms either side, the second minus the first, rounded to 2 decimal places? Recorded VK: 0.01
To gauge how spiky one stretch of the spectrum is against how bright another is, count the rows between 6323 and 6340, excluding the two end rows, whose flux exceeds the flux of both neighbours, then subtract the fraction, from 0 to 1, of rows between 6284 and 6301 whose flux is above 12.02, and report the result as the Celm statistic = 2.82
